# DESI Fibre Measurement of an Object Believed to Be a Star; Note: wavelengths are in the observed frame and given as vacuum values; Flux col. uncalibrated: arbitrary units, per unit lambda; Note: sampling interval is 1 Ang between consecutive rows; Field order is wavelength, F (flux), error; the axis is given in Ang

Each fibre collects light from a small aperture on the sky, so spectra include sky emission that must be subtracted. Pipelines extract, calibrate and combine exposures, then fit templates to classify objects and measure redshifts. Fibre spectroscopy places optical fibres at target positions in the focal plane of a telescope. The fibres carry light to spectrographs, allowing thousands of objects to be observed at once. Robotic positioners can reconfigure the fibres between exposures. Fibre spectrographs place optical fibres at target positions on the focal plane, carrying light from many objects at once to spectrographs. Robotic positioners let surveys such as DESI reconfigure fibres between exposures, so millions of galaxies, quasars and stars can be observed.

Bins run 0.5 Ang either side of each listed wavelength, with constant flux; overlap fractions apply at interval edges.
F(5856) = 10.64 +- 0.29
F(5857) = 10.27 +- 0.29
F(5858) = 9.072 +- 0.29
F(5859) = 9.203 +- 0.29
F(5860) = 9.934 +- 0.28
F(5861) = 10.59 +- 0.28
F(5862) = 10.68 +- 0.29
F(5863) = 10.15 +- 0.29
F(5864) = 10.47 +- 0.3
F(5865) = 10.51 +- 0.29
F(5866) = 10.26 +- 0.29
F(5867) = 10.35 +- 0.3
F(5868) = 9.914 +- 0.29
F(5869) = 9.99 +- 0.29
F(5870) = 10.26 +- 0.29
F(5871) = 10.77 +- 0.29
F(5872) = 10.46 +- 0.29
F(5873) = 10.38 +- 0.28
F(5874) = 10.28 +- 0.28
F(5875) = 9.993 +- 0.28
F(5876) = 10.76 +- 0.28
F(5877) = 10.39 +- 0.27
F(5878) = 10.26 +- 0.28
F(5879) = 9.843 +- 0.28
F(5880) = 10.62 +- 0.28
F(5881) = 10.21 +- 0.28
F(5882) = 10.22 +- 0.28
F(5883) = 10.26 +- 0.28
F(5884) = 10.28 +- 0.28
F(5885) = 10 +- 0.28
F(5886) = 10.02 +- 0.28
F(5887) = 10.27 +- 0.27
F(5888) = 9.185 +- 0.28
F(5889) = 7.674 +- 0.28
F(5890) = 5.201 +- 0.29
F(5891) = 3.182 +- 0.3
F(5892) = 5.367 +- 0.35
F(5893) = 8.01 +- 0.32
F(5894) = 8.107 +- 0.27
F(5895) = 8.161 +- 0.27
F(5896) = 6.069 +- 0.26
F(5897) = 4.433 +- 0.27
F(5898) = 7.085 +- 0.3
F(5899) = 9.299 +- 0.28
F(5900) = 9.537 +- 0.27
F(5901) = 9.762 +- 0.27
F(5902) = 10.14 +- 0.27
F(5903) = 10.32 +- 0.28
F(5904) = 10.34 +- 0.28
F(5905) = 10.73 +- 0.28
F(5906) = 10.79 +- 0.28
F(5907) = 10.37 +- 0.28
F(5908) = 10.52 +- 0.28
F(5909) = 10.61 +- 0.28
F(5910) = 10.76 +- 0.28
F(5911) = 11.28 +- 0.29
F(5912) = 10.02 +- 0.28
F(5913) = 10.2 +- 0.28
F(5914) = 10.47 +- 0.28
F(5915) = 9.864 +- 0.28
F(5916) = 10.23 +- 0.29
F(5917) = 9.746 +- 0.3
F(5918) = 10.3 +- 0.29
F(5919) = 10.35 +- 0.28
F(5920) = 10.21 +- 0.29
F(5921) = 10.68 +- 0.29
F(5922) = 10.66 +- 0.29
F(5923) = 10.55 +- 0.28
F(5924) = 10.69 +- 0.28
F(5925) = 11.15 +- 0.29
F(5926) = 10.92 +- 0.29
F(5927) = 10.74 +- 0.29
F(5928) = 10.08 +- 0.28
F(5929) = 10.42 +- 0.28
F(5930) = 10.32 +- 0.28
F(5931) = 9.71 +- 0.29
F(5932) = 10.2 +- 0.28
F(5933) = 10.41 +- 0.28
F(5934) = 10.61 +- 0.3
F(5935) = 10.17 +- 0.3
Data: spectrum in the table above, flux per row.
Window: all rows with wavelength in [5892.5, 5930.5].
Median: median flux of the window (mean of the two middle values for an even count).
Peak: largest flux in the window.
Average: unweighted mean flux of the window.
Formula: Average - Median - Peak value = -11.8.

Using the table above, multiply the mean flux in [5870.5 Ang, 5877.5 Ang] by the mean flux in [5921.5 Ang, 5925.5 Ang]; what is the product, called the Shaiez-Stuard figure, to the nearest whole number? 112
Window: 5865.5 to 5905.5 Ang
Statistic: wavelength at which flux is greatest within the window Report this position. 5871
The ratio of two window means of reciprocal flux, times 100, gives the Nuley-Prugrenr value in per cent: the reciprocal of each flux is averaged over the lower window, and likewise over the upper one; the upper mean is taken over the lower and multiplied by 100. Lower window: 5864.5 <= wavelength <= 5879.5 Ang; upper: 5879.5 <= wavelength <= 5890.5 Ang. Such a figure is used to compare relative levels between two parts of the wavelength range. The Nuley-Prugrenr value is 113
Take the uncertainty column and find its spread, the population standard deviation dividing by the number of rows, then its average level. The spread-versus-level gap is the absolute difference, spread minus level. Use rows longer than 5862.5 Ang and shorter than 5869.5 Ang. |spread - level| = 0.288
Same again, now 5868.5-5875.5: 0.281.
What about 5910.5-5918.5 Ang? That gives 0.279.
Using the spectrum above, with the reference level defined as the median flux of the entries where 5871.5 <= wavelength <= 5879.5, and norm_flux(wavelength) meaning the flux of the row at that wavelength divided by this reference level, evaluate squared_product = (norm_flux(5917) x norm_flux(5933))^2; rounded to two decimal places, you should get 0.90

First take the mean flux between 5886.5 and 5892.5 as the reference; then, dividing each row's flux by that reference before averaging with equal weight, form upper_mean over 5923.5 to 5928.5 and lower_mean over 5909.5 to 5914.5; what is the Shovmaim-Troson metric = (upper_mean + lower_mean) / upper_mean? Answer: 1.98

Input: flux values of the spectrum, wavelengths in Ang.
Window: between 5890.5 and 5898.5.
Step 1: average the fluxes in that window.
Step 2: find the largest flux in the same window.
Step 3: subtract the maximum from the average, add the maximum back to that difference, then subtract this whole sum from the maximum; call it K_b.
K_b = 1.9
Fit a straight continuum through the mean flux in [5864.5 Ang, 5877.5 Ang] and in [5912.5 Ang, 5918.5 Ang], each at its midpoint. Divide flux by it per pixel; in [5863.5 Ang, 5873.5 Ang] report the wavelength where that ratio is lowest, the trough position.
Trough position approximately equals 5868 Ang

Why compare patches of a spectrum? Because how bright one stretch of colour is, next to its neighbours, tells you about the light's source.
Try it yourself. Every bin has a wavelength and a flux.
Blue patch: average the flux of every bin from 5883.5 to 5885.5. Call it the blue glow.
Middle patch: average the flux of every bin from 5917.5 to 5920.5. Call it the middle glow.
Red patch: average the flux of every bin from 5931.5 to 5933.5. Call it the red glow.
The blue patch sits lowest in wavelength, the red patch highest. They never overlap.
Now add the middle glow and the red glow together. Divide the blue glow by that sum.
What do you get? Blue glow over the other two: 0.49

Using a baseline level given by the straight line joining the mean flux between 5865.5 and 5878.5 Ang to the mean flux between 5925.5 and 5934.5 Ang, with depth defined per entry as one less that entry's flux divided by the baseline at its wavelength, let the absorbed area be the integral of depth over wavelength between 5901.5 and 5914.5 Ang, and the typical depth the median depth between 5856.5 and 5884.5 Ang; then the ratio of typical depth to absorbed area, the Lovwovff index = -0.024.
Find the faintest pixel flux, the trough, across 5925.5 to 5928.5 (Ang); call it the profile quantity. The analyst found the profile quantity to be 10.08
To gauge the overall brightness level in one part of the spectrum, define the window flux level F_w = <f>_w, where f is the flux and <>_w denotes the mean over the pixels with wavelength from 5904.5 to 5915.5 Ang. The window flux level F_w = 10.5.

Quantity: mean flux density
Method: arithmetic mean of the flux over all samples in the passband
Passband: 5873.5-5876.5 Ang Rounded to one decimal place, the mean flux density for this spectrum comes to 10.3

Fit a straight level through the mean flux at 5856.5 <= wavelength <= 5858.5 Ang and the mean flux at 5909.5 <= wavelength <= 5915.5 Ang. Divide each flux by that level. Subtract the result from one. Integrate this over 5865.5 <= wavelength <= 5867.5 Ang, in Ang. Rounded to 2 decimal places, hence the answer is -0.10 Ang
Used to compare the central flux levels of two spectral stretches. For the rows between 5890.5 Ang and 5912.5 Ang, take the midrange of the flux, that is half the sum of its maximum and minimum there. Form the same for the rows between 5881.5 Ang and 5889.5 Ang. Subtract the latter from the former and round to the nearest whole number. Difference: -2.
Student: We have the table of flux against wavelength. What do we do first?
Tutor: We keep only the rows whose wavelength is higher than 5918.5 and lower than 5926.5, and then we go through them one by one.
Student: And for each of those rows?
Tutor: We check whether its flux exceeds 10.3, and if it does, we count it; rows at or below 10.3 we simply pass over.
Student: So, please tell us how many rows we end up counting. 7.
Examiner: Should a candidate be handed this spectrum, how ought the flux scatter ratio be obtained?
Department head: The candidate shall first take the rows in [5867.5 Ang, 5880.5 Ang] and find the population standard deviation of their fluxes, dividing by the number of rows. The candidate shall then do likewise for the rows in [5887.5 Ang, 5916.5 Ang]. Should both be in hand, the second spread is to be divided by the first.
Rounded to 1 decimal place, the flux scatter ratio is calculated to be 7.3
